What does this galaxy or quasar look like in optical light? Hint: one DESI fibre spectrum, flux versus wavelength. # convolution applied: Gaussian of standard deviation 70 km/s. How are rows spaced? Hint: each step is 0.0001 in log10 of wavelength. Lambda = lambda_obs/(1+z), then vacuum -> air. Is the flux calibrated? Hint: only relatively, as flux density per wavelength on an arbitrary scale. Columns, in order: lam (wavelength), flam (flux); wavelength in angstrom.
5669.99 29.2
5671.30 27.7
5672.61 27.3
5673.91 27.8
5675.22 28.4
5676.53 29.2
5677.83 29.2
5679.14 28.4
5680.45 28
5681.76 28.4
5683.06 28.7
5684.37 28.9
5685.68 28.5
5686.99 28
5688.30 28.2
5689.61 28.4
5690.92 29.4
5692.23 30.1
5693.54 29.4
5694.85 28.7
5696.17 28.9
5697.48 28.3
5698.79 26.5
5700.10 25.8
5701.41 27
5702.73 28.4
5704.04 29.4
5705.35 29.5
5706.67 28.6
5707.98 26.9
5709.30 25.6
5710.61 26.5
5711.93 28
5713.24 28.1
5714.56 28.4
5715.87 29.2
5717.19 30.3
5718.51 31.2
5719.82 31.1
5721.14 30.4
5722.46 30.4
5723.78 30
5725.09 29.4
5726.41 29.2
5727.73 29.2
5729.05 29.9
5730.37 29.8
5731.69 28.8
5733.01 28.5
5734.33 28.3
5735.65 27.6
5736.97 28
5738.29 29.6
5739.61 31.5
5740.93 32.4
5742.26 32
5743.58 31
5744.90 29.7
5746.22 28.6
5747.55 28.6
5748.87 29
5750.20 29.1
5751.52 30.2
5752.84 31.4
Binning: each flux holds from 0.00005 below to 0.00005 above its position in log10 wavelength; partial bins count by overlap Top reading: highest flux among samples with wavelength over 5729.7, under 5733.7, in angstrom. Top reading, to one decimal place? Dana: 29.8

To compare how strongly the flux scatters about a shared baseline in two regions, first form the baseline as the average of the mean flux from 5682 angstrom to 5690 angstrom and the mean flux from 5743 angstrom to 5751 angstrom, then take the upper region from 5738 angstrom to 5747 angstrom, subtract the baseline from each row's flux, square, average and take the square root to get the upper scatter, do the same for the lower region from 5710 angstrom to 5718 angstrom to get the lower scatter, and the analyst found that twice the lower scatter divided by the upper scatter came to 1.1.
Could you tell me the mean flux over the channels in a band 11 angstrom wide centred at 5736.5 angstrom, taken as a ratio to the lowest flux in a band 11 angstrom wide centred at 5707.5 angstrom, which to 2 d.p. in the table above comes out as 1.15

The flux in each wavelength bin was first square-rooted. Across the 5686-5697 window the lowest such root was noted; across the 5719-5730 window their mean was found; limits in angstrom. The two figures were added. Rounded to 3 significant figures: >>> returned 10.8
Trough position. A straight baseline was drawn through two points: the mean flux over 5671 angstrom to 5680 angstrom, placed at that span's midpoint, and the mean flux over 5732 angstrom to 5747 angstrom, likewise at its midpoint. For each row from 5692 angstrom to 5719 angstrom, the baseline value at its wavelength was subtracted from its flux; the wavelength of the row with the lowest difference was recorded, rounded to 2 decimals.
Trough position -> 5709.30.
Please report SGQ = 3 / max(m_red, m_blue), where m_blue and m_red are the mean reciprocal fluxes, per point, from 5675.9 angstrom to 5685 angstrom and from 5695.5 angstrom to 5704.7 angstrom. 83.1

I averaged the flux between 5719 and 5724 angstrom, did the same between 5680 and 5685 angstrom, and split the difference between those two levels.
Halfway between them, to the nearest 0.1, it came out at 29.5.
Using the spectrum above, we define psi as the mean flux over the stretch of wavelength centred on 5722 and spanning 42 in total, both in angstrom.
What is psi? 29.2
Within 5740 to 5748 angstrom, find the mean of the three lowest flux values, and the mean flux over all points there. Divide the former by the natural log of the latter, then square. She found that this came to 72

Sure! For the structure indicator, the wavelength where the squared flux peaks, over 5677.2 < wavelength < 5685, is 5677.83 angstrom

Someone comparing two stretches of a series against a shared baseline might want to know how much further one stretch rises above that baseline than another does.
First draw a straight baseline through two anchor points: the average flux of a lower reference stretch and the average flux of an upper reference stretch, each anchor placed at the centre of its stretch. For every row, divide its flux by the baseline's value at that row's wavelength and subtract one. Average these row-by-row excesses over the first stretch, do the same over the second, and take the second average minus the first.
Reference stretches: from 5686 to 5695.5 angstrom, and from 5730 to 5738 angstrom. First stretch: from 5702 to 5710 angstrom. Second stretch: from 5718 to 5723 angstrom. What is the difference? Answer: 0.10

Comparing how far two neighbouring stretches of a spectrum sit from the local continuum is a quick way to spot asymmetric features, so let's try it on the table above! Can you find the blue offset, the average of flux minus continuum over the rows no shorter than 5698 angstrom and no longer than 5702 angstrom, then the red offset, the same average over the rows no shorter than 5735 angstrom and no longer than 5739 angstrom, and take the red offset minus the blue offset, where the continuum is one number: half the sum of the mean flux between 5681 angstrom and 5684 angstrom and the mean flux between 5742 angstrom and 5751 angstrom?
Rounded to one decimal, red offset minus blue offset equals 2.0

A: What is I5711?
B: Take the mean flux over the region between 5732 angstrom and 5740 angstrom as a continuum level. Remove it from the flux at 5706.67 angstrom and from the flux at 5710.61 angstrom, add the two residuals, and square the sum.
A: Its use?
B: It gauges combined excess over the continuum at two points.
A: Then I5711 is 7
